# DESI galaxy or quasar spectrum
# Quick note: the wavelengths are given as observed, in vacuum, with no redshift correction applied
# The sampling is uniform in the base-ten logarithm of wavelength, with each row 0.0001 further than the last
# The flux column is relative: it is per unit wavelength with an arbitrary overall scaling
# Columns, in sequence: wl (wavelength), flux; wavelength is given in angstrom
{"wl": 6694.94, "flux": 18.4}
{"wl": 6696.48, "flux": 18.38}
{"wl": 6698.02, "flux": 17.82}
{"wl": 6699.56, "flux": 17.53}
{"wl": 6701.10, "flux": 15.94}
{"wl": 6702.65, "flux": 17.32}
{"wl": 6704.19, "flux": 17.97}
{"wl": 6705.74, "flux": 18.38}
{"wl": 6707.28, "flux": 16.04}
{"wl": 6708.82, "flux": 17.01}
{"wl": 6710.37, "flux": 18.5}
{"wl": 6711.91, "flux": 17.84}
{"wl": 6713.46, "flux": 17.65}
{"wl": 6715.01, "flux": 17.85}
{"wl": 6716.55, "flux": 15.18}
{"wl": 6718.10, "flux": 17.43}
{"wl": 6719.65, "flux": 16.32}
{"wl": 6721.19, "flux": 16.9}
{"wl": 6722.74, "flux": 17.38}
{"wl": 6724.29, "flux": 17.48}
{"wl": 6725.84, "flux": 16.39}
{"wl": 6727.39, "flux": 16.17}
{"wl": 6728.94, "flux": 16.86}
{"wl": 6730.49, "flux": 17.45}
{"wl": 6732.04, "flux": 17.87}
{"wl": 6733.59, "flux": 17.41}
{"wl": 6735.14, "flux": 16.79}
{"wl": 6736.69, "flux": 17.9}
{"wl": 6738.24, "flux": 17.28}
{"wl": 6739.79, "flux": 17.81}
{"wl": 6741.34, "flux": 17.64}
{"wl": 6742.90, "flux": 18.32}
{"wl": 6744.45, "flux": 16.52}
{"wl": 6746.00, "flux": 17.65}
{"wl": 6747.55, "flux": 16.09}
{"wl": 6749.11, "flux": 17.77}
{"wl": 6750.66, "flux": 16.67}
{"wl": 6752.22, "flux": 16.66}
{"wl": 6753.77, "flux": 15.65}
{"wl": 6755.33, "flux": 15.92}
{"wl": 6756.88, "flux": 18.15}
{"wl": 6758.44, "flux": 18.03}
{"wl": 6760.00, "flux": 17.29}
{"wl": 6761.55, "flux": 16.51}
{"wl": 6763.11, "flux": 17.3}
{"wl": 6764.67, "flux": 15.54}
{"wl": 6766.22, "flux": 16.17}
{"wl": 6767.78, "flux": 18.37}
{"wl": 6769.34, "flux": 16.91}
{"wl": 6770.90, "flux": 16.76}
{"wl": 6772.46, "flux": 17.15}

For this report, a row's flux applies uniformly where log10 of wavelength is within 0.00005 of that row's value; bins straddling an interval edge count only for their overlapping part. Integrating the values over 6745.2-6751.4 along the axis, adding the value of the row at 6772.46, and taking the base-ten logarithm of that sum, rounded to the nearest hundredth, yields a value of 2.09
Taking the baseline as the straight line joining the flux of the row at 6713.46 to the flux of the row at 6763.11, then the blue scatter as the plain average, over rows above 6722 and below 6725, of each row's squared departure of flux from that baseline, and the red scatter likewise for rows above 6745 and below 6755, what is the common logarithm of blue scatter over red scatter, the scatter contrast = -1.6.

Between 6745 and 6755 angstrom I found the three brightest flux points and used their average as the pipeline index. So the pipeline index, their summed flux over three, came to 17.4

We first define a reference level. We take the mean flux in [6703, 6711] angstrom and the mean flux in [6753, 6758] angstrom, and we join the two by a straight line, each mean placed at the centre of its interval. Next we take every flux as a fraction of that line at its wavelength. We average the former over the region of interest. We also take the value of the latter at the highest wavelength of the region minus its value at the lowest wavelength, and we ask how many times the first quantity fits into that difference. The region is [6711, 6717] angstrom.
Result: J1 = -0.15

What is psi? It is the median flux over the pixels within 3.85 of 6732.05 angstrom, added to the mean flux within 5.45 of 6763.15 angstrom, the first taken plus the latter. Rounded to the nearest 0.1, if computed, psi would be 34.4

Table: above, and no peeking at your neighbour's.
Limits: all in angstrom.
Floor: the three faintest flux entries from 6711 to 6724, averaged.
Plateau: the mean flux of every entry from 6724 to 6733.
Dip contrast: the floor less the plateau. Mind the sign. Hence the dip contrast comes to -0.9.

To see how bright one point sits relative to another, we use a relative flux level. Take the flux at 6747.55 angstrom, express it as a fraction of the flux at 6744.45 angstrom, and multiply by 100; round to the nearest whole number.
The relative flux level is 97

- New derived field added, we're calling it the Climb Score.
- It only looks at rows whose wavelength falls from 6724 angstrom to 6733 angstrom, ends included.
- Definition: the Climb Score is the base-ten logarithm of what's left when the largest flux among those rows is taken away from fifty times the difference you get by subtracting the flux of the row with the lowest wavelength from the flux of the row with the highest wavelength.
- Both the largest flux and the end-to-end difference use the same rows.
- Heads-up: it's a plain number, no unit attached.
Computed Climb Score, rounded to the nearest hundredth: 0.21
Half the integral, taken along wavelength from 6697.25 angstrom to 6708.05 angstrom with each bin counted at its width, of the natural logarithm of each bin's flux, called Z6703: 15.4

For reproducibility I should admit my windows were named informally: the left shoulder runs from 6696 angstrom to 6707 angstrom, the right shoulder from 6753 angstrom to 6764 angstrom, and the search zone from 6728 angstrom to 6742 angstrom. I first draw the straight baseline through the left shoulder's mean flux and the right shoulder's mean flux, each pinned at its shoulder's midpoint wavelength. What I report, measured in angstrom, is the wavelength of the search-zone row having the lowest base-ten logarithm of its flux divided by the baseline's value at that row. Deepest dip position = 6735.14 angstrom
